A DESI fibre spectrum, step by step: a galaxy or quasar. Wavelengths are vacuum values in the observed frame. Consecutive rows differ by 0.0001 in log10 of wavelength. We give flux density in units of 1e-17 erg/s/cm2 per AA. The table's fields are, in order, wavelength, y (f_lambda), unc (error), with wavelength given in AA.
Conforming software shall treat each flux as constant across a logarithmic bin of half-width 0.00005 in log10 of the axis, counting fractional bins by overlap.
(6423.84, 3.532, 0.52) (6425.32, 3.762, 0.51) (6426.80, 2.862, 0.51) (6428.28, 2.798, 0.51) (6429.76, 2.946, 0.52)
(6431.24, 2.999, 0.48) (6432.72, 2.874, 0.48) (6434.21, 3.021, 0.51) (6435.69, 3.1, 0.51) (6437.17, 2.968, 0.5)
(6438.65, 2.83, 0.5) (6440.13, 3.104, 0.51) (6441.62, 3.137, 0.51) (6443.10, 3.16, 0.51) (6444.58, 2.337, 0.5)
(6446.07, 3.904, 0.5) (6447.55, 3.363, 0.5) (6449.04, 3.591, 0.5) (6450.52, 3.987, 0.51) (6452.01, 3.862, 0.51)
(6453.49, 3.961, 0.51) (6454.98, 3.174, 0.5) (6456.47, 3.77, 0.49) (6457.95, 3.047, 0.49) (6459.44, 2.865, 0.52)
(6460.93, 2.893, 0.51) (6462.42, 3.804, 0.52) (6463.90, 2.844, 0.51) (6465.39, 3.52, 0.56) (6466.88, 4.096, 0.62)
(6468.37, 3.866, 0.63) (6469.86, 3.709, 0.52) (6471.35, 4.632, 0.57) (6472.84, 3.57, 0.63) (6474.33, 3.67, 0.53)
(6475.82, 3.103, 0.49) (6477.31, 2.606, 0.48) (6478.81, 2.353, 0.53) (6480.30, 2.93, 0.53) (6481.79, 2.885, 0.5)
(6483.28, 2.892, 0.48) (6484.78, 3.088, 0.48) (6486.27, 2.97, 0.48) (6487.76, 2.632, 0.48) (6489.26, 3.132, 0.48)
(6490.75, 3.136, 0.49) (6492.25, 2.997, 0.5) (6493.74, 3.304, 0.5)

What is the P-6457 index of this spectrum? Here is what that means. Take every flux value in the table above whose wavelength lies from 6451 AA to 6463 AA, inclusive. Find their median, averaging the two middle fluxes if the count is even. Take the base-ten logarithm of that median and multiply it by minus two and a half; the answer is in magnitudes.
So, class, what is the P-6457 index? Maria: -1.35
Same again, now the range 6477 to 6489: -1.15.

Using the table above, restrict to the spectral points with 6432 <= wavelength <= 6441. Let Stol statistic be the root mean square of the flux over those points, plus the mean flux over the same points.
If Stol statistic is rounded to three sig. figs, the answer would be 5.97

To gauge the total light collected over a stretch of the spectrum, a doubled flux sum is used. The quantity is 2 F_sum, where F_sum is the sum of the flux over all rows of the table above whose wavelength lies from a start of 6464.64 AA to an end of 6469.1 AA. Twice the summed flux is 23.0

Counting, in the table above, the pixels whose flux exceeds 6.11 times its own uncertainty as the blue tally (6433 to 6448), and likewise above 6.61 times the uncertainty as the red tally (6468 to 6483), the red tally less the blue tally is -1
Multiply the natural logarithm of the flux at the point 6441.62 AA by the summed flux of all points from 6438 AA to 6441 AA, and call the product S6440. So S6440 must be 6.78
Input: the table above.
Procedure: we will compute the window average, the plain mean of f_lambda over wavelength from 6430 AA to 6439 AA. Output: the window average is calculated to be 2.97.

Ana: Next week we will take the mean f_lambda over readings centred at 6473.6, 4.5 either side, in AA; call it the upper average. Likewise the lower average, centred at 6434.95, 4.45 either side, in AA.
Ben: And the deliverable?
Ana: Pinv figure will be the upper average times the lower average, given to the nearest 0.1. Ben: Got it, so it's 10.5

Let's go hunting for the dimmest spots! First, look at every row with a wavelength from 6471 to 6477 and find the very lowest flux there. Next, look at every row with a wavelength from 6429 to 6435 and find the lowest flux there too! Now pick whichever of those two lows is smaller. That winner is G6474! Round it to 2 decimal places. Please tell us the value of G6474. 2.87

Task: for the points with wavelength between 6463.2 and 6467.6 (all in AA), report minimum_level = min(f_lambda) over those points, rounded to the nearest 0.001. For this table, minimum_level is 2.844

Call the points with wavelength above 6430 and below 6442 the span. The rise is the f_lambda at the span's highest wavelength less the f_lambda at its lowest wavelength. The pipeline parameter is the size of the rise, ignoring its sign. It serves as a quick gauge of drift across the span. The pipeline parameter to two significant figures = 0.14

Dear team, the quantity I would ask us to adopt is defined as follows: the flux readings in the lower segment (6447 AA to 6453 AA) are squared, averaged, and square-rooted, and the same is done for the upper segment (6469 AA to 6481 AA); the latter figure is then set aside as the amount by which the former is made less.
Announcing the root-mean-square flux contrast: 0.3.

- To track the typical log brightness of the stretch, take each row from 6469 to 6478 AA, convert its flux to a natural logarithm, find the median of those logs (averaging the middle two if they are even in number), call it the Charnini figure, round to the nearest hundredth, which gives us 1.29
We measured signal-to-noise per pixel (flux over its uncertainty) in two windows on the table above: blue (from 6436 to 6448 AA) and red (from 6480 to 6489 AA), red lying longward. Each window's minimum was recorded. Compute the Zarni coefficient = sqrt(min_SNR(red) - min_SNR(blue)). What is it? 0.90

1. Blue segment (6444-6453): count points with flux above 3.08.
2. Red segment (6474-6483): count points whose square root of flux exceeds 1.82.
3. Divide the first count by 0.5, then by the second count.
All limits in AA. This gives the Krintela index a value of 10.0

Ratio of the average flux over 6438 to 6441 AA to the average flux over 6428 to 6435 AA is 1.01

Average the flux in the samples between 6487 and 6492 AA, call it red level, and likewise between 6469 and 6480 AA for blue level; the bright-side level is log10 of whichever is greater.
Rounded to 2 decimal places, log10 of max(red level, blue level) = 0.53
